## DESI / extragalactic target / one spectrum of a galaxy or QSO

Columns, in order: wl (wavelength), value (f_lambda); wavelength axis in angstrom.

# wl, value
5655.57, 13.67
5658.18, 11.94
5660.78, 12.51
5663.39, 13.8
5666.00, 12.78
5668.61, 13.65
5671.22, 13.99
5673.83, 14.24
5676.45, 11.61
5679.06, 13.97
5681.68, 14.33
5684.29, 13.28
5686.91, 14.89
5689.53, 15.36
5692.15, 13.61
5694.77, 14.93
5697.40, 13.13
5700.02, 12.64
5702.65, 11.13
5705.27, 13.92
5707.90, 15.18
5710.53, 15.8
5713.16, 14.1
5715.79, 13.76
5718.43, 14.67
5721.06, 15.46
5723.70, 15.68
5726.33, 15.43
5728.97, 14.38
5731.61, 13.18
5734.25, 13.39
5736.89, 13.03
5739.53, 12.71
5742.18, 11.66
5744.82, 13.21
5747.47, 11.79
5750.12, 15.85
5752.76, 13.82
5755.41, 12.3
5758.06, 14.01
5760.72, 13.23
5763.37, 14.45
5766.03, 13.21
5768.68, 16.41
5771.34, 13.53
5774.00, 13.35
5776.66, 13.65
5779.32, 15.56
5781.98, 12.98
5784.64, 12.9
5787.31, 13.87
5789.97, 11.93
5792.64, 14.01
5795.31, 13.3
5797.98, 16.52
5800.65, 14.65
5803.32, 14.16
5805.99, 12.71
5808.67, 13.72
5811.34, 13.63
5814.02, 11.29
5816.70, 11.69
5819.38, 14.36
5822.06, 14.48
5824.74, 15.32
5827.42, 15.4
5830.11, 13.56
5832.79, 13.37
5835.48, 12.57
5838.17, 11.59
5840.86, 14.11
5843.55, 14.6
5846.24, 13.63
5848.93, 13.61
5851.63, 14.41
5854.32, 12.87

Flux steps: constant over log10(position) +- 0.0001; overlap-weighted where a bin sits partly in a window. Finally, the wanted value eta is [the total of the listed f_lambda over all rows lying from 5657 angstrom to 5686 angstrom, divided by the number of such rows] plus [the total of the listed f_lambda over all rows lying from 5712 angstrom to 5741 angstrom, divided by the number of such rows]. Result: 27.4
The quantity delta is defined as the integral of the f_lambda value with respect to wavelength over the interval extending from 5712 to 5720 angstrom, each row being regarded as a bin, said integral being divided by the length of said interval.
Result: 14.2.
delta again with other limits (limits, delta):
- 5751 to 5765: 13.6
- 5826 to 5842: 13.4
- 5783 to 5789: 13.3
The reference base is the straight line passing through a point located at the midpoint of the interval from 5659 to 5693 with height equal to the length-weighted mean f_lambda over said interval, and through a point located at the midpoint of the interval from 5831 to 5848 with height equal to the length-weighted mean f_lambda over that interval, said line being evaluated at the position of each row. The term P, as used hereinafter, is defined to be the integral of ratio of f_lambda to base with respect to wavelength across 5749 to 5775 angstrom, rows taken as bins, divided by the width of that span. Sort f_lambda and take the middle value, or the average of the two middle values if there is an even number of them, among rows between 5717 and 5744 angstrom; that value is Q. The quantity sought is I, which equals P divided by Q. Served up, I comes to 0.0748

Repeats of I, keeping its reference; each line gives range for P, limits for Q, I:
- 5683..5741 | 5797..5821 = 0.0754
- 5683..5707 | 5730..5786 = 0.0758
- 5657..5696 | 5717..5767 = 0.0747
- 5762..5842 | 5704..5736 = 0.0705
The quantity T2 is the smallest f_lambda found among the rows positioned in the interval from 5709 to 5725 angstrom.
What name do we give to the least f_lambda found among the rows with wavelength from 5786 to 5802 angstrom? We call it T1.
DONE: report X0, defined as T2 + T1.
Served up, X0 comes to 25.7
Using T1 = 11.93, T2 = 13.76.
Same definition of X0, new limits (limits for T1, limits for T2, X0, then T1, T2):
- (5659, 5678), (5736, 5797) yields 23.3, 11.61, 11.66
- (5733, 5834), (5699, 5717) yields 22.4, 11.29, 11.13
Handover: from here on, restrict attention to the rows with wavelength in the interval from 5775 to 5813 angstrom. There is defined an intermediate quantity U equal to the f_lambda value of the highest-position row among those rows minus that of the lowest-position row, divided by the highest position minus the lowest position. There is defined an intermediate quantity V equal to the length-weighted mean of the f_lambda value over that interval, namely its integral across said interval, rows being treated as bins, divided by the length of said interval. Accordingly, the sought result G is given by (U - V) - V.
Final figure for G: -27.61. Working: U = -0.001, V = 13.8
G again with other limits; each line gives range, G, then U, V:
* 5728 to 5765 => -26.69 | 0.002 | 13.3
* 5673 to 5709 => -27.40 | 0.028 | 13.7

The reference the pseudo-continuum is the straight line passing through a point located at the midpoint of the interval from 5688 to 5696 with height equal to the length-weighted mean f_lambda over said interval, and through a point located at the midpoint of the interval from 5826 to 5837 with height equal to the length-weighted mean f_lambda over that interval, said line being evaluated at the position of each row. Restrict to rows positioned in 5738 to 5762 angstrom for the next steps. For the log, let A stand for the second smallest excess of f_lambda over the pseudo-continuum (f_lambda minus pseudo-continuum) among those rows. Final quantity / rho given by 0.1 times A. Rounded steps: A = -2.5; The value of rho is -0.25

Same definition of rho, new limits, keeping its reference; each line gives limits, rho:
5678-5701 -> -0.15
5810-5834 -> -0.21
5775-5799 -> -0.11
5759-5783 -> -0.09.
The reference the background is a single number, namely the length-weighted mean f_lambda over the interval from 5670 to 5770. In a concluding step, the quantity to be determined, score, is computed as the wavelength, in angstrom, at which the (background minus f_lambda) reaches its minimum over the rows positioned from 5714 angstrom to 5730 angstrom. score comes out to 5723.70 angstrom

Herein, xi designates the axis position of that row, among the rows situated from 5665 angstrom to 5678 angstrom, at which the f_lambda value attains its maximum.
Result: 5673.83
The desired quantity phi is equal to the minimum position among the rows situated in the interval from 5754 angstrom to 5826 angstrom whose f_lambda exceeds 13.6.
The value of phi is 5758.06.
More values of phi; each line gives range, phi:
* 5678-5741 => 5679.06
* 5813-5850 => 5819.38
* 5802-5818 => 5803.32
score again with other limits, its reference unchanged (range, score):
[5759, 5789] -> 5768.68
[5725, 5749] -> 5726.33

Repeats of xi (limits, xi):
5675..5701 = 5689.53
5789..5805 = 5797.98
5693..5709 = 5707.90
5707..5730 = 5710.53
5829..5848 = 5843.55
